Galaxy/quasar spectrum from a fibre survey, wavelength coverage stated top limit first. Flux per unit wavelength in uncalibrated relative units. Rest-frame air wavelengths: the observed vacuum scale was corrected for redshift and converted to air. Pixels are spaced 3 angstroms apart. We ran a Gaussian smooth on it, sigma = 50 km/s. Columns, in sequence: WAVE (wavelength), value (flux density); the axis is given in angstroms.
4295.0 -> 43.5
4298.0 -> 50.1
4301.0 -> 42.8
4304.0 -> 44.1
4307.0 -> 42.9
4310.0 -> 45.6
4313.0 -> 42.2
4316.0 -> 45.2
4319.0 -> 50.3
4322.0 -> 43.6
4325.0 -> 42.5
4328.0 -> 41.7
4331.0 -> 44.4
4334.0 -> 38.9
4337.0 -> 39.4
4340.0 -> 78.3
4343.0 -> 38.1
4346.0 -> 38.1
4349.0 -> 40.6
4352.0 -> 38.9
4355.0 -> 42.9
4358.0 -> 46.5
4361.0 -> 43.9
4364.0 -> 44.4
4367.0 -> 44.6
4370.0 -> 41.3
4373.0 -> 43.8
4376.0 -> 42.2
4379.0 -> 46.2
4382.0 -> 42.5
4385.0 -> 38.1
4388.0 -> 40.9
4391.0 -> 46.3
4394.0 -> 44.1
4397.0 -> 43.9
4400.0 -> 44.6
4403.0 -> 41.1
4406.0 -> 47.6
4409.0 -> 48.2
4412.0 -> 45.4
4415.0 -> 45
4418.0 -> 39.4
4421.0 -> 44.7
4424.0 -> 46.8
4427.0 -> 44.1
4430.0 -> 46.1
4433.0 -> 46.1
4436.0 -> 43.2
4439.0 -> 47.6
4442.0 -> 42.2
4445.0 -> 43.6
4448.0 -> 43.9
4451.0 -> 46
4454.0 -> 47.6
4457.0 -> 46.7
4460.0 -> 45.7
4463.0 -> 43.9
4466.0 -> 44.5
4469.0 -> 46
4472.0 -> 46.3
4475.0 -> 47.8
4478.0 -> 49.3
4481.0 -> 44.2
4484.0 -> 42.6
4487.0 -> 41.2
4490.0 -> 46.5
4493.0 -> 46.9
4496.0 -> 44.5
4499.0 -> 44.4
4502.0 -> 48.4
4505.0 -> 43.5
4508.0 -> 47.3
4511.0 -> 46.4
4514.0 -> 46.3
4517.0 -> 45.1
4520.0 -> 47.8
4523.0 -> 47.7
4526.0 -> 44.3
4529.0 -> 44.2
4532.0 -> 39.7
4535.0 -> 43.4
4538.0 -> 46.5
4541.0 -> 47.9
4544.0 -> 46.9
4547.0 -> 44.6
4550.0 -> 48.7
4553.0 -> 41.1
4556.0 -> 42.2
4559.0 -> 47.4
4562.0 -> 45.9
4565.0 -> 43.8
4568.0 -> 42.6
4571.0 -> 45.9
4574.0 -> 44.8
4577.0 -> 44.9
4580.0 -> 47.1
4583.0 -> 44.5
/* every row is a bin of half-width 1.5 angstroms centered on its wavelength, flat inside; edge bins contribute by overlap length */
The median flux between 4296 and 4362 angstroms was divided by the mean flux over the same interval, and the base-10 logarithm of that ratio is -0.017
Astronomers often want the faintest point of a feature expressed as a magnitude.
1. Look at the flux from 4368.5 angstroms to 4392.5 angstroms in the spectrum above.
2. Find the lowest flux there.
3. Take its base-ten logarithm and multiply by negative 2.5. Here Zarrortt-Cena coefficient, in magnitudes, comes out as -3.95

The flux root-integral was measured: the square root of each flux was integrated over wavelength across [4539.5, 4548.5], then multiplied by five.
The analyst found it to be 307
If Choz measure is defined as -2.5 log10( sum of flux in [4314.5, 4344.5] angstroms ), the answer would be -6.66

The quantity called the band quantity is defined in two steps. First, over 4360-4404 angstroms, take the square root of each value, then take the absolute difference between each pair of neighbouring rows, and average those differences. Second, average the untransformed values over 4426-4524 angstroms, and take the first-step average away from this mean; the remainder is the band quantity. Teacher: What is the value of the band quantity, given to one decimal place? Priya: 45.4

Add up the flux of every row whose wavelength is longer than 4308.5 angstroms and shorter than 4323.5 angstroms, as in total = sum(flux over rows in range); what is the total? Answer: 227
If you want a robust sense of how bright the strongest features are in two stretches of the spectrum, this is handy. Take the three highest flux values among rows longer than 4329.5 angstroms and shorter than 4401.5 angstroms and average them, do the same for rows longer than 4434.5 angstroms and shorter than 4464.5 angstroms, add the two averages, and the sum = 104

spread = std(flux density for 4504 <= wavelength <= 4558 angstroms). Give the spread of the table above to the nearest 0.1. 2.5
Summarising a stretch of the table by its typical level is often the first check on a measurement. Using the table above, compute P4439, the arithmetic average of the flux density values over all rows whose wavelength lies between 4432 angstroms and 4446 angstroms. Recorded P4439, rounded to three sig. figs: 44.5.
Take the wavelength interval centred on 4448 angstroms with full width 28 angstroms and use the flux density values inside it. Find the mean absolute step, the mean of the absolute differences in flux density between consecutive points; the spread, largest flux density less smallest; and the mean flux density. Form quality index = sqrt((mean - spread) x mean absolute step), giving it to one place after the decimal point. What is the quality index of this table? 9.2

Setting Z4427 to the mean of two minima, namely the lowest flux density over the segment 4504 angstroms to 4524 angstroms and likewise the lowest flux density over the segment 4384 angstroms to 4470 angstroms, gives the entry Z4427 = 40.8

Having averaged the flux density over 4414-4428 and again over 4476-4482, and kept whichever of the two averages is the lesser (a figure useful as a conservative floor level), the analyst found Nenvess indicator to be 44.0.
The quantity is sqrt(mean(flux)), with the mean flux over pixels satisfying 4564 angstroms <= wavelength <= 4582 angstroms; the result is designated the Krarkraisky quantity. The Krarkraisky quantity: 6.70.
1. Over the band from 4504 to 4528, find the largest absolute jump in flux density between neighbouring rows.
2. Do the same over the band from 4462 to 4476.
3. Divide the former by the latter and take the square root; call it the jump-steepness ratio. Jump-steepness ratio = 1.59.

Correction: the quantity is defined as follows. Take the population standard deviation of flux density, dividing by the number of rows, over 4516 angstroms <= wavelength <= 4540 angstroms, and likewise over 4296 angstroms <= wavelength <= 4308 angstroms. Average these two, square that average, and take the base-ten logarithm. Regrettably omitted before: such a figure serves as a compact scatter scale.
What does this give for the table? 0.87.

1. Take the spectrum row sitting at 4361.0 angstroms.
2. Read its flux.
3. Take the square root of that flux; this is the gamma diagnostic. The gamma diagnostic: 6.63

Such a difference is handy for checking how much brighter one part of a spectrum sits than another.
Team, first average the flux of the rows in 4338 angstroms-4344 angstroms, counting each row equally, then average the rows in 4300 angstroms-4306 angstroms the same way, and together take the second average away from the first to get 15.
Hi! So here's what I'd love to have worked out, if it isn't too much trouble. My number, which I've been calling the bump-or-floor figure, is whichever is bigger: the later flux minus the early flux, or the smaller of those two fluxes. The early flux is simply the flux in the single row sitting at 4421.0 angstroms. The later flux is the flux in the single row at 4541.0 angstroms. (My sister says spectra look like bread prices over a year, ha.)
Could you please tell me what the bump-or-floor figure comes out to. 45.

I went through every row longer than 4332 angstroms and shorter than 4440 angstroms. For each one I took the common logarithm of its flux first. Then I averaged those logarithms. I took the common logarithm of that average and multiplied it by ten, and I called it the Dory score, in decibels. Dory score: 2.16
